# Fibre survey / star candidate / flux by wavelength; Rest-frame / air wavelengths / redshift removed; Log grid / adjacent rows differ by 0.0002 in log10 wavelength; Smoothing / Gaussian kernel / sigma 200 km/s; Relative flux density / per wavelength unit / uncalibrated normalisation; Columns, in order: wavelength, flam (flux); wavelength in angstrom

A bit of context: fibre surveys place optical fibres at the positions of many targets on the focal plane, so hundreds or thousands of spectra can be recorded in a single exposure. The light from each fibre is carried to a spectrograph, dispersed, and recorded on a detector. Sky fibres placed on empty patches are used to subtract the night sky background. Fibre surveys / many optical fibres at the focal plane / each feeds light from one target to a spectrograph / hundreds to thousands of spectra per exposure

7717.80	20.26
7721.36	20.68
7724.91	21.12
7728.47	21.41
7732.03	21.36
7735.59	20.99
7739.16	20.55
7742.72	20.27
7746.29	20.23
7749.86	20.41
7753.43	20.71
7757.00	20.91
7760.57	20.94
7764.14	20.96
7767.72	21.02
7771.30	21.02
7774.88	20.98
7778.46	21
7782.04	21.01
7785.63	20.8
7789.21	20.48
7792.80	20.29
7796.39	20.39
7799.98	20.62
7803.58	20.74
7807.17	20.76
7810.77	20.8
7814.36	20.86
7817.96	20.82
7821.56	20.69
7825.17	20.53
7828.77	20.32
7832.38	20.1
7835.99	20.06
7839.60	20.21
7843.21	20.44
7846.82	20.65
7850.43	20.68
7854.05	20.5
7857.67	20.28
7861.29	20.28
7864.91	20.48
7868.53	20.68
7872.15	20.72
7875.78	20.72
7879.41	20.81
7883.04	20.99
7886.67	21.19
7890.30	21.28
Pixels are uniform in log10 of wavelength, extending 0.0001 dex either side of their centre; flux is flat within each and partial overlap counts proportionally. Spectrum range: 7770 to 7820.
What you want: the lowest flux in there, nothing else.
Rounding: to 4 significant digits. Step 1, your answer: 20.29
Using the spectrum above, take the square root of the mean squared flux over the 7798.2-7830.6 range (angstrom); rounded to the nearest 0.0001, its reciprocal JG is 0.0483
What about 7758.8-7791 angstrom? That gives 0.0478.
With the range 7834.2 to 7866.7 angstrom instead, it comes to 0.0490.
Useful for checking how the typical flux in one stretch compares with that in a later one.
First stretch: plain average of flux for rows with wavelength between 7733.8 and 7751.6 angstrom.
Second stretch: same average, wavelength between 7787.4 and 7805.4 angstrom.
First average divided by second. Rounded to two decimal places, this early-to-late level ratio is 1.00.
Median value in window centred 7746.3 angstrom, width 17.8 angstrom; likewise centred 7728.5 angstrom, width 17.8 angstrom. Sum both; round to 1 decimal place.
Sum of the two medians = 41.5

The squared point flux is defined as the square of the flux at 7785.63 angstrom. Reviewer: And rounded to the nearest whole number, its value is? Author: 433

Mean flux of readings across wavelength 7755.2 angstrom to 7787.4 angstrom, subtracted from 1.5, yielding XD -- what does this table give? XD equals -19.5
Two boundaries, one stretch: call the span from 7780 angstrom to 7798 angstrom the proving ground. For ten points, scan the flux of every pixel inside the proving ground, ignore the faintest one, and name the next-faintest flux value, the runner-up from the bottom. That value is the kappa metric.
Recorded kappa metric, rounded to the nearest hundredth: 20.39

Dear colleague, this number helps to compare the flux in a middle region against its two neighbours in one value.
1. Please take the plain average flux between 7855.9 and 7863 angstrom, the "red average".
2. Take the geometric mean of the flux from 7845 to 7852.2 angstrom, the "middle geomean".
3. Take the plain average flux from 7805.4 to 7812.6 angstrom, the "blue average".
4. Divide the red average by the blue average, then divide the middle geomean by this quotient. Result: 21.2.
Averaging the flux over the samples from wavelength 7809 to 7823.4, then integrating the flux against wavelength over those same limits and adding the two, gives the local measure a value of 320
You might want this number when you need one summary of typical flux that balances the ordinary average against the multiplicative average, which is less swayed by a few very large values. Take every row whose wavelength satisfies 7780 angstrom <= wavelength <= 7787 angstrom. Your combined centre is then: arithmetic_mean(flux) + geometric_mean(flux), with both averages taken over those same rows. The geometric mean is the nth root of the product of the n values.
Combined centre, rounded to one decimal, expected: 41.8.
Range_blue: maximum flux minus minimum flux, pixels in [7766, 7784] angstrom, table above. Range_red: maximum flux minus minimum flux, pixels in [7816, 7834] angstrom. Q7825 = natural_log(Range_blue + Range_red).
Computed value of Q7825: -0.27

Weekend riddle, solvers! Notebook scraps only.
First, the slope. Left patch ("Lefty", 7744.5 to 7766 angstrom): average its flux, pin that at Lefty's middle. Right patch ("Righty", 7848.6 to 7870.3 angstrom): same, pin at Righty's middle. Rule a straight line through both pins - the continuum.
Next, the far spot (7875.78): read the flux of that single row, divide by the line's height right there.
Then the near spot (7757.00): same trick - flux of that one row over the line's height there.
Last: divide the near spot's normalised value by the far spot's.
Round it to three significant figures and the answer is 0.998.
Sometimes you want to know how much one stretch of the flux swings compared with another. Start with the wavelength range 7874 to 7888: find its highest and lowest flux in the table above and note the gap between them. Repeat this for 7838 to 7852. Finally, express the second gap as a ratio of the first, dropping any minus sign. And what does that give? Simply 1.0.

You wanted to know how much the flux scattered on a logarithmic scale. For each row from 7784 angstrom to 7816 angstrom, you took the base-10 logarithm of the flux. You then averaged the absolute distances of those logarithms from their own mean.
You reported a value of 0.0036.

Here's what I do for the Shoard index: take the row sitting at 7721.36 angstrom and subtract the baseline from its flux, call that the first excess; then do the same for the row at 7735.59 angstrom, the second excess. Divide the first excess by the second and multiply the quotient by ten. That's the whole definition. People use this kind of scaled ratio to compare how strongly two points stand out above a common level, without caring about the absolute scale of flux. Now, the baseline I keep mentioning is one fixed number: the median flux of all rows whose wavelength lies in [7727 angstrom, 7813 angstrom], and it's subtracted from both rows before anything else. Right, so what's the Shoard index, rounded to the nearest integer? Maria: -6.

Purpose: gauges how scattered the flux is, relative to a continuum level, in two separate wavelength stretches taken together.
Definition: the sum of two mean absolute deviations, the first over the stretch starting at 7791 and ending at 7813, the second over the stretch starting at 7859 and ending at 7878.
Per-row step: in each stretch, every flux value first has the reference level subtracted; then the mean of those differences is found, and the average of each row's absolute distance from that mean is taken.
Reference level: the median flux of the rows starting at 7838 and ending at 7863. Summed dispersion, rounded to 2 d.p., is 0.33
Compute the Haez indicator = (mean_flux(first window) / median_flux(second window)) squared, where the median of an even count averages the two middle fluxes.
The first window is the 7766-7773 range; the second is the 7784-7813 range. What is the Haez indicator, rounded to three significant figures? 1.03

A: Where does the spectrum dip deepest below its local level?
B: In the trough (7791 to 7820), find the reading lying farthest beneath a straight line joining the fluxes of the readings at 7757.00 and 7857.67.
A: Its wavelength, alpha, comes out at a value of 7792.80 angstrom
